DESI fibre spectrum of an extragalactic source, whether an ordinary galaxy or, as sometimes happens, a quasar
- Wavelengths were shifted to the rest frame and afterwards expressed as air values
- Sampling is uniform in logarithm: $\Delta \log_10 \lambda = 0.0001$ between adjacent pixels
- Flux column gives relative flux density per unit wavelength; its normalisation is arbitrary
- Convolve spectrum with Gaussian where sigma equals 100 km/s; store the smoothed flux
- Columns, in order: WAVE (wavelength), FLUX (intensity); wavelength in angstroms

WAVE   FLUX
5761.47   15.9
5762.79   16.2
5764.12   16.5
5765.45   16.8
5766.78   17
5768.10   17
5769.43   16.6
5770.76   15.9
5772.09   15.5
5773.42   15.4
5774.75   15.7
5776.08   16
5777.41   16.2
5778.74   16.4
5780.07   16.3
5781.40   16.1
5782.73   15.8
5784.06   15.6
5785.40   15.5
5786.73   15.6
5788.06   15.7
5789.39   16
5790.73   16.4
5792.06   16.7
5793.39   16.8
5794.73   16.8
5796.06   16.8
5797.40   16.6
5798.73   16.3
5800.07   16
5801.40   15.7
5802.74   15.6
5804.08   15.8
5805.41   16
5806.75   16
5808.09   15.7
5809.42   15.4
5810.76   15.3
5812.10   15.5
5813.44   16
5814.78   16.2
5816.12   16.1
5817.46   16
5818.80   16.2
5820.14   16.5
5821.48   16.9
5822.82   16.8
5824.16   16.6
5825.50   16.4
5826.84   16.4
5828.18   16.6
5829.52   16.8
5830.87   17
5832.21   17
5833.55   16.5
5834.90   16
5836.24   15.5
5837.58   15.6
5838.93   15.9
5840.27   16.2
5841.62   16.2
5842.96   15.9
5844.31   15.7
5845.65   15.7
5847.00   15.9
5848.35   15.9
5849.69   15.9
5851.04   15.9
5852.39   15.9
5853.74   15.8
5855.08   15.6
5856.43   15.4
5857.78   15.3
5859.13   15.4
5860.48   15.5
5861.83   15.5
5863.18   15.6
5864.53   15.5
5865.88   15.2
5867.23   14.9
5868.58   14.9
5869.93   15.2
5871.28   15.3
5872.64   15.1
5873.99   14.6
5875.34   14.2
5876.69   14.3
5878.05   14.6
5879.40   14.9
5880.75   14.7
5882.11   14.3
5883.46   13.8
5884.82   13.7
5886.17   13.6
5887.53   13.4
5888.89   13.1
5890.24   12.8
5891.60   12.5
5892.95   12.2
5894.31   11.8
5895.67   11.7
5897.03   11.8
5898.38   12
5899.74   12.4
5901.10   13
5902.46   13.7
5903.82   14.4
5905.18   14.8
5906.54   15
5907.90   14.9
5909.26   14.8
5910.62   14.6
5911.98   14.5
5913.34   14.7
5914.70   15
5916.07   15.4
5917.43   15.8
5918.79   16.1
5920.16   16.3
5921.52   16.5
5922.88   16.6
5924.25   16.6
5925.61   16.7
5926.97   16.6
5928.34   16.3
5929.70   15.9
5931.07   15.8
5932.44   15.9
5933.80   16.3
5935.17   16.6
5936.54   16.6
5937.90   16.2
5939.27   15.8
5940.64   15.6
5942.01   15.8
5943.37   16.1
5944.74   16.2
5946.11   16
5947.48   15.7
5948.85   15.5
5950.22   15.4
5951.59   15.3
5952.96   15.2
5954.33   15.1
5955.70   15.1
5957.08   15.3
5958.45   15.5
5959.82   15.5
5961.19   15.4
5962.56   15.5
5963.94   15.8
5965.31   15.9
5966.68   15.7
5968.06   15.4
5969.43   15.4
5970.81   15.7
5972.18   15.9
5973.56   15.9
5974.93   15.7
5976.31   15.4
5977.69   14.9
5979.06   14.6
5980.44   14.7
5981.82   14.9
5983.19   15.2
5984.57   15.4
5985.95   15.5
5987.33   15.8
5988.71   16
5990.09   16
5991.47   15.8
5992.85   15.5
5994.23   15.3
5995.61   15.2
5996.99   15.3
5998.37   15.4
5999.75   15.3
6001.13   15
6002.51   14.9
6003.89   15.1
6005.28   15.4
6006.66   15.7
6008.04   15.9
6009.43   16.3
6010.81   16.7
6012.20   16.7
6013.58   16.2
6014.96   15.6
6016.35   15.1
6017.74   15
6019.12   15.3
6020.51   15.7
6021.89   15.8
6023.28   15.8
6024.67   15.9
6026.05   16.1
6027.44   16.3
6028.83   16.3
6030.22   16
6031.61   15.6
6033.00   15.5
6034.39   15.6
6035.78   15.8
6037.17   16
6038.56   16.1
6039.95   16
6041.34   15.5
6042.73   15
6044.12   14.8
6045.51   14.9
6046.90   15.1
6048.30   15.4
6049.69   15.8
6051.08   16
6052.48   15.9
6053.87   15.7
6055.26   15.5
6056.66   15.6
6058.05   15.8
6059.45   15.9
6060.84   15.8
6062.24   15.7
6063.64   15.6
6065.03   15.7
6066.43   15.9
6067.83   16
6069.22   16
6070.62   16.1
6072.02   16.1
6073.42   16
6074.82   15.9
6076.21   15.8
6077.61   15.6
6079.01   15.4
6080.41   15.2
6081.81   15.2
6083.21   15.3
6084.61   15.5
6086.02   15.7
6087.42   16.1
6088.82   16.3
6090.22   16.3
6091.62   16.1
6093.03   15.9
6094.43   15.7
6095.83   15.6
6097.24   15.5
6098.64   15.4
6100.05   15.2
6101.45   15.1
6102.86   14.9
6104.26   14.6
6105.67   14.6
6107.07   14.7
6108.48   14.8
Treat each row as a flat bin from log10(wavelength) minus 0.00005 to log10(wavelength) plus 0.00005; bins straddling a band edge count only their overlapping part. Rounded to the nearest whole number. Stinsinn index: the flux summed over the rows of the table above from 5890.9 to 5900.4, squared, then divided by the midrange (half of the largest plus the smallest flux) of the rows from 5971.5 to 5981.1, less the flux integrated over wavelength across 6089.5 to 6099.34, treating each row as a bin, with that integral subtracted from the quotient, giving 312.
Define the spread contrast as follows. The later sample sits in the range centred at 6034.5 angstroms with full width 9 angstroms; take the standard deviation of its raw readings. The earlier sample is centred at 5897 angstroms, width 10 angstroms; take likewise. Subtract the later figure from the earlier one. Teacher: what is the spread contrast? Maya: 0.2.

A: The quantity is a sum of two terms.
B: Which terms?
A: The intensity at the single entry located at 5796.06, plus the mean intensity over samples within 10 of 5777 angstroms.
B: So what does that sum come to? 32.8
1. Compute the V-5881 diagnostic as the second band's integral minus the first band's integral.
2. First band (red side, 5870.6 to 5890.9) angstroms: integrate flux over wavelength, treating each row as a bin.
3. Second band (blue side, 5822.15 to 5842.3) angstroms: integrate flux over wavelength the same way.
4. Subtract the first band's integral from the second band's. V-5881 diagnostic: 42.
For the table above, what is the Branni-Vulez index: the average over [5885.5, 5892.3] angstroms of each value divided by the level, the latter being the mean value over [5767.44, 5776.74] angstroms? 0.82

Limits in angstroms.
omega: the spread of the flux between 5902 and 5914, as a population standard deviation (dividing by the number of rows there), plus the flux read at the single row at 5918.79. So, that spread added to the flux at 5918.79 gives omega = 16.5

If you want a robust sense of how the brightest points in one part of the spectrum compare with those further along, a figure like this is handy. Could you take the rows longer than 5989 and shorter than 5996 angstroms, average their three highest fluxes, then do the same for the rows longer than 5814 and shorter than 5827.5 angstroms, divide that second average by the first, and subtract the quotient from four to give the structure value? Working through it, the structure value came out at 2.94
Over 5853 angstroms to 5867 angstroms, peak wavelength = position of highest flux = 5853.74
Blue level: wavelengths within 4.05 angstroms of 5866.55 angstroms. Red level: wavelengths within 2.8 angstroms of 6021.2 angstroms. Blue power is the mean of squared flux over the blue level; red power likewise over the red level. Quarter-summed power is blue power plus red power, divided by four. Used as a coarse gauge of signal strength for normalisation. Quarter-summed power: 119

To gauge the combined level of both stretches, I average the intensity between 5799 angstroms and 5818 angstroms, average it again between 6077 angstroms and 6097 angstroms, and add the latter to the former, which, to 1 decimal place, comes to 31.5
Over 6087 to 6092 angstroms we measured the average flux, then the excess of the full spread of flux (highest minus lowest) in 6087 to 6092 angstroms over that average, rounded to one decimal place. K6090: -16.0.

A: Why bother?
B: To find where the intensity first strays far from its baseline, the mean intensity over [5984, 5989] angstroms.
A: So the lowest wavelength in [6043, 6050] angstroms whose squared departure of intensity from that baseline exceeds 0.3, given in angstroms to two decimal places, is 6044.12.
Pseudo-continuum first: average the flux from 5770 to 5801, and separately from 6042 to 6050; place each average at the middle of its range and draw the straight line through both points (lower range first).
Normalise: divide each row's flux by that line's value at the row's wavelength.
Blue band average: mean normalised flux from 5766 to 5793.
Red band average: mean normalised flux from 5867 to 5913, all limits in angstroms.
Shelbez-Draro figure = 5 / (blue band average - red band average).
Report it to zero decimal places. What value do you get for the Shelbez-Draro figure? 43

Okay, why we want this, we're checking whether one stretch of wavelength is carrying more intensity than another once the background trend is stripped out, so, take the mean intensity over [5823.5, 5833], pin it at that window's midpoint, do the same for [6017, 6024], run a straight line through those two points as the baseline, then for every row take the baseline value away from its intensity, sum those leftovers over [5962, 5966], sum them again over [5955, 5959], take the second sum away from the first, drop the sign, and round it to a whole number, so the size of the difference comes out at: 1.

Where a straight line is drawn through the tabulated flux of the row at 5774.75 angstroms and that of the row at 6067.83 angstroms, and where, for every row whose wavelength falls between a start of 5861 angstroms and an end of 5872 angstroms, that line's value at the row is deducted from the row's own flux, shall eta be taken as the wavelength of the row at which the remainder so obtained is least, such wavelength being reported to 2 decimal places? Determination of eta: 5868.58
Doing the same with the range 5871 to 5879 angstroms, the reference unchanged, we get 5875.34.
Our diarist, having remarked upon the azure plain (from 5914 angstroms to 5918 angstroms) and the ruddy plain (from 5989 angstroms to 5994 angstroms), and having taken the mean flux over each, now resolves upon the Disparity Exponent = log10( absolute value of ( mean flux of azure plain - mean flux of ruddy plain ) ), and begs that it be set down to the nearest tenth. -0.4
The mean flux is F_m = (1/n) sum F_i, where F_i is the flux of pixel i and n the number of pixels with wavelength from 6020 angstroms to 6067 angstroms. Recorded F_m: 15.7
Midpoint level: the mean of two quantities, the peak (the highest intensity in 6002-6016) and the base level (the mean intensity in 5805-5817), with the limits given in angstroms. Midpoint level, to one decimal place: 16.2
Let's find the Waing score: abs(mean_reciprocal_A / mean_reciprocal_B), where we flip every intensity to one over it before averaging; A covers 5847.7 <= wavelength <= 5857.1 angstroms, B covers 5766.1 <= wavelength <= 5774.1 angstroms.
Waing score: 1.03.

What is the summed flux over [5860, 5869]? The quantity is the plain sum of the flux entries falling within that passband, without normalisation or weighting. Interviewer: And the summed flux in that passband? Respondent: 107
